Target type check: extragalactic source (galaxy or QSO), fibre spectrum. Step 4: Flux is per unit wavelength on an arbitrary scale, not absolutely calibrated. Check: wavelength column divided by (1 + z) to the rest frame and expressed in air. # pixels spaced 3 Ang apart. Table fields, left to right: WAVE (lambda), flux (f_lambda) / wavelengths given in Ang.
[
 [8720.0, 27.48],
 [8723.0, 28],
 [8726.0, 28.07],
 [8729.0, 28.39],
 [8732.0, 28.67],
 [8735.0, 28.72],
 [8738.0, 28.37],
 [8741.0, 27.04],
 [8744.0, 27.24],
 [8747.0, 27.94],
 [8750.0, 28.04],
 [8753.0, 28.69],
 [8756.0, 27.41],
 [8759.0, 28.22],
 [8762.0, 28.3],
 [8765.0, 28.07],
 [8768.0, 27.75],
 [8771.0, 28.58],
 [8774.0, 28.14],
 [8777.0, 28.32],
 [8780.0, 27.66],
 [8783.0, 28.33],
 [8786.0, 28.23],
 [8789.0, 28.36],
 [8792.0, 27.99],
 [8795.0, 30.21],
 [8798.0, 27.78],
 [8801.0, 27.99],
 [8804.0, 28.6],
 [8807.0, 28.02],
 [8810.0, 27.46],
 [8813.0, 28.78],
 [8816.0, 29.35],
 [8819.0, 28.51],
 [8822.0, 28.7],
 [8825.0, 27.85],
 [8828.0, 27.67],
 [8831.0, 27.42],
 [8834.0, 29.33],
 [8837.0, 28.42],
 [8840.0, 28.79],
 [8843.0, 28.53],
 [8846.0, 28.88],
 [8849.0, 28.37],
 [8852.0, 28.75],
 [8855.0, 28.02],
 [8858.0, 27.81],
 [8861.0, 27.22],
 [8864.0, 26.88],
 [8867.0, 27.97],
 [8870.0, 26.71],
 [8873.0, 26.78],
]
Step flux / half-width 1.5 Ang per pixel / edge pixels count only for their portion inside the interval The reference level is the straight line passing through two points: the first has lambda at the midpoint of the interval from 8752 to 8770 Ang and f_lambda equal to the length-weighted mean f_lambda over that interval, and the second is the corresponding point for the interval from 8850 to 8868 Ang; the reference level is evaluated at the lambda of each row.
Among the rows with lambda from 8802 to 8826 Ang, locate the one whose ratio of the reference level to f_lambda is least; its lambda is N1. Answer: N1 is 8816.0 Ang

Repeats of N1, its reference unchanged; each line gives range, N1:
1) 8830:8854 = 8834.0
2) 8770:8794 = 8771.0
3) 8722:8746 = 8735.0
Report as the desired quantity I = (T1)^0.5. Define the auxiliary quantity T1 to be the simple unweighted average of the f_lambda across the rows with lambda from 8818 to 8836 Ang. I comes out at 5.315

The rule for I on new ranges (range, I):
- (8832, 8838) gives 5.374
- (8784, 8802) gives 5.332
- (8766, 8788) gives 5.305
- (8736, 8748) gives 5.258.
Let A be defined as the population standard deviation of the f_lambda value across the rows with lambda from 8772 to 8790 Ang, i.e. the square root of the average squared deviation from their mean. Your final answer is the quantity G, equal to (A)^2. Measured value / 0.1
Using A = 0.2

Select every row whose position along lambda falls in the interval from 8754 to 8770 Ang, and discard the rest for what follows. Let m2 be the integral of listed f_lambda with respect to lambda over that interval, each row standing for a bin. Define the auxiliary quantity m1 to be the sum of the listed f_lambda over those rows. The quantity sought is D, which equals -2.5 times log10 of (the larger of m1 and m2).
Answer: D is -6.63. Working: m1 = 140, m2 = 448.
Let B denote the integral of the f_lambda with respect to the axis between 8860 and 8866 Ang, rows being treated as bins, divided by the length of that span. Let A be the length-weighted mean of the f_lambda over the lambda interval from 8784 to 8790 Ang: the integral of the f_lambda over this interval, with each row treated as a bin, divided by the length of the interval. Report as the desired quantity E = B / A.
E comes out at 0.96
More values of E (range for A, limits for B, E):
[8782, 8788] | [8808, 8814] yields 0.99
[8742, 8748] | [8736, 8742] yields 1.01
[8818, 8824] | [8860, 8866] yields 0.95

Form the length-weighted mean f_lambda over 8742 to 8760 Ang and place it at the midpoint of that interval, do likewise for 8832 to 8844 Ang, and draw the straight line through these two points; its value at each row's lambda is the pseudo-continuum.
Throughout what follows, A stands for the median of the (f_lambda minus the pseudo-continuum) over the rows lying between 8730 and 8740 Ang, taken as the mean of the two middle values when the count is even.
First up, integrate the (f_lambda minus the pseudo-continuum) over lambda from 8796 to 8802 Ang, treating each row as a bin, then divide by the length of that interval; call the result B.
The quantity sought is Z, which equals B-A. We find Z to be -1.2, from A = 0.96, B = -0.3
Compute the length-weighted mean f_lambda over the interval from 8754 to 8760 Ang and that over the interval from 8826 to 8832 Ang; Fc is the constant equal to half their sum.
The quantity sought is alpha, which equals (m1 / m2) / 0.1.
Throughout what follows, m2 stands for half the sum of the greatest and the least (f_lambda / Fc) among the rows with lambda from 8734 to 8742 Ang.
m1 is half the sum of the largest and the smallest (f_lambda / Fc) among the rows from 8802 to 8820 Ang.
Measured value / 10.2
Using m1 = 1.02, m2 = 1.01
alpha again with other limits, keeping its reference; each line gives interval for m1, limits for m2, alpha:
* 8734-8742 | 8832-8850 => 9.7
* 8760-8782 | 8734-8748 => 10.1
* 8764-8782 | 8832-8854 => 9.7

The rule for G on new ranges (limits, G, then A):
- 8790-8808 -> 0.7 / 0.8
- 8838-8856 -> 0.1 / 0.3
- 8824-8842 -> 0.4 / 0.7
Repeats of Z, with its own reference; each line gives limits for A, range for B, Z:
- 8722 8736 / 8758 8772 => -0.6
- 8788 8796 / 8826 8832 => -1.2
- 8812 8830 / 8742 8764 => 0.0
